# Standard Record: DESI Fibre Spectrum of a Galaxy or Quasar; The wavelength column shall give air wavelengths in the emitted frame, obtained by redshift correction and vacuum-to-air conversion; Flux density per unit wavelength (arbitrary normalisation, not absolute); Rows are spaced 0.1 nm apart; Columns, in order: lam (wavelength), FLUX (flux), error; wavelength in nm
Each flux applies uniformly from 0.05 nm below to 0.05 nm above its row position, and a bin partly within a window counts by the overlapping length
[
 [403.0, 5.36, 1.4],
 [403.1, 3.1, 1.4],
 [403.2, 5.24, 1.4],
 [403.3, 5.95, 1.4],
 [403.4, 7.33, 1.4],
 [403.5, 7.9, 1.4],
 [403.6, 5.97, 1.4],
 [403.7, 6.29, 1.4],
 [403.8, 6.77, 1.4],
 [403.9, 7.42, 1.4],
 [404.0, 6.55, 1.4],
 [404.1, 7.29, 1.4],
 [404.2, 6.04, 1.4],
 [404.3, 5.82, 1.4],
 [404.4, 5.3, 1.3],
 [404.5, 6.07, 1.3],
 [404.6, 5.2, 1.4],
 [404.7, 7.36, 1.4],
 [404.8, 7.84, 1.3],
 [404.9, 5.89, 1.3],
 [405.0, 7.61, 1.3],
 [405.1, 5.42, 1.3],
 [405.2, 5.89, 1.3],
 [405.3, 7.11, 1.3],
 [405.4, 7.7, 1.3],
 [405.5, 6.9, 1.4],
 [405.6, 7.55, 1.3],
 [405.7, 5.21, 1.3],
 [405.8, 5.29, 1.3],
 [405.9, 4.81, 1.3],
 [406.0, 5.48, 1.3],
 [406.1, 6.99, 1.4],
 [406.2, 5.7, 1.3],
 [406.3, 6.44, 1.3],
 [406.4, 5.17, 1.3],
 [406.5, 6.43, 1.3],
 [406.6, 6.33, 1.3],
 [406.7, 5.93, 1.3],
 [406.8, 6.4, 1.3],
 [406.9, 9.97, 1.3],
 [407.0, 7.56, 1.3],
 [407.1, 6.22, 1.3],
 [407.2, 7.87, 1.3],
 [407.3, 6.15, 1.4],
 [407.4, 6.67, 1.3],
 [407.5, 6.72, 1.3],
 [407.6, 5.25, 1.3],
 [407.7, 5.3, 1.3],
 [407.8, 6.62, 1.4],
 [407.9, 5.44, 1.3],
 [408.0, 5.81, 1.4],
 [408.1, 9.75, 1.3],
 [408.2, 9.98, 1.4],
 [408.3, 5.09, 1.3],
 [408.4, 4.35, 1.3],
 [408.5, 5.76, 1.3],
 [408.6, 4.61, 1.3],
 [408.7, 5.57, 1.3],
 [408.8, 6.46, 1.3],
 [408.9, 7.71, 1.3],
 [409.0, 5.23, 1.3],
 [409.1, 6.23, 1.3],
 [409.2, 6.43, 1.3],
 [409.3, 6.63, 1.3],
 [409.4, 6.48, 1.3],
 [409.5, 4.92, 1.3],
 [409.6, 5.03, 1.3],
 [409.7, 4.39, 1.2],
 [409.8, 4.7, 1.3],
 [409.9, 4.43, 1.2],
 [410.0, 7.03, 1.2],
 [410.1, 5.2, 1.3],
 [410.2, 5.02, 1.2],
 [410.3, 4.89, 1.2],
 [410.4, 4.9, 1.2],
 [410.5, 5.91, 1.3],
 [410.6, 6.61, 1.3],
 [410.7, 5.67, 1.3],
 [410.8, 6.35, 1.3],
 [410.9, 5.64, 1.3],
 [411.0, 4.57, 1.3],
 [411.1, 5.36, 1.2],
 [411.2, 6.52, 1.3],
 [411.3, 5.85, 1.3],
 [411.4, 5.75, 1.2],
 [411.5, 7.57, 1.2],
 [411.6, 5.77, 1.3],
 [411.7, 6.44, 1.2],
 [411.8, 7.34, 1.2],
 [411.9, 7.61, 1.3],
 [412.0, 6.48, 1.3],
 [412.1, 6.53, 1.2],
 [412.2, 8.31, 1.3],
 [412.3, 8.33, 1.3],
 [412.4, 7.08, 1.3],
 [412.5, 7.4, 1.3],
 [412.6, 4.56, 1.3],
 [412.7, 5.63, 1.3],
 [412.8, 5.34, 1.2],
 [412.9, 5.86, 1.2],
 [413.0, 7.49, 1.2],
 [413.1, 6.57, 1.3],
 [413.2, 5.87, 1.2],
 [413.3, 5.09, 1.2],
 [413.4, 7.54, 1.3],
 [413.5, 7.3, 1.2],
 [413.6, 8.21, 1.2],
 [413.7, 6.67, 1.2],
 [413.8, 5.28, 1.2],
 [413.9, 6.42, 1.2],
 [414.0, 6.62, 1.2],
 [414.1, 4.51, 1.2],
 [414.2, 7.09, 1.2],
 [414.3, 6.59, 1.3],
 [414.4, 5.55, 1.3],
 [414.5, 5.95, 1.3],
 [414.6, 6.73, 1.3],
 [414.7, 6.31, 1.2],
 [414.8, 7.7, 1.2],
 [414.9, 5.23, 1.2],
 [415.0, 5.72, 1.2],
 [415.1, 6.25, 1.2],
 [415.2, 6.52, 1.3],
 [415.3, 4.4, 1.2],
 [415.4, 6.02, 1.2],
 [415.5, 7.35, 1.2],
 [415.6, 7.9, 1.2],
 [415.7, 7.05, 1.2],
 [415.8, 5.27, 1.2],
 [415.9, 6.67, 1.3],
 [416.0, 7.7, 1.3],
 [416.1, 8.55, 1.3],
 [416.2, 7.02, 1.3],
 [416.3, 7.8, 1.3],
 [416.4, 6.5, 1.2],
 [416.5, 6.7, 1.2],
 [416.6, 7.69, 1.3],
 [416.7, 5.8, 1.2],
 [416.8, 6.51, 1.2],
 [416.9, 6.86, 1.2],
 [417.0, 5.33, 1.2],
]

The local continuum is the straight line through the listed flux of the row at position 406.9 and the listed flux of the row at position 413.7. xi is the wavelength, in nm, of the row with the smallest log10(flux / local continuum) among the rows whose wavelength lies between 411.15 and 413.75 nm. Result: 412.6 nm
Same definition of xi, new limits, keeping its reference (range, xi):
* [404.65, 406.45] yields 405.9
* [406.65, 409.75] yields 408.4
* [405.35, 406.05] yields 405.9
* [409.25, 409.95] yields 409.7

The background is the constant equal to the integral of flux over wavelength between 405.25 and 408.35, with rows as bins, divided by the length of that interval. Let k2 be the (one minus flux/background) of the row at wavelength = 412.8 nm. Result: 0.19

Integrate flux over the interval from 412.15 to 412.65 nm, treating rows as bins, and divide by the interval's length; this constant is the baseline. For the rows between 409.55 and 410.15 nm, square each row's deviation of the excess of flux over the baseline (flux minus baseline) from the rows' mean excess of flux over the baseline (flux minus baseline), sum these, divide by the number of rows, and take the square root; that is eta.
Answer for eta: 0.90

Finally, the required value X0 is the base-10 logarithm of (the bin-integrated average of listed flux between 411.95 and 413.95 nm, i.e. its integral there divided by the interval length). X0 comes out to 0.819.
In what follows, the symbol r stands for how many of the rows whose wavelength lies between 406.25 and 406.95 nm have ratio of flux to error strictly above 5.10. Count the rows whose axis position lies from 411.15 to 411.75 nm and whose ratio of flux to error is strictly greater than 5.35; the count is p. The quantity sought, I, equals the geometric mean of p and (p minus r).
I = 1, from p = 2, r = 1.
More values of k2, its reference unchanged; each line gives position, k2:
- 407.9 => 0.17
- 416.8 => 0.01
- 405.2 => 0.10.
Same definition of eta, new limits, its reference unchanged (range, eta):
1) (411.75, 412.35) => 0.75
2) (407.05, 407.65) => 0.79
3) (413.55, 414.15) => 1.17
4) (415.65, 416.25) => 1.00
